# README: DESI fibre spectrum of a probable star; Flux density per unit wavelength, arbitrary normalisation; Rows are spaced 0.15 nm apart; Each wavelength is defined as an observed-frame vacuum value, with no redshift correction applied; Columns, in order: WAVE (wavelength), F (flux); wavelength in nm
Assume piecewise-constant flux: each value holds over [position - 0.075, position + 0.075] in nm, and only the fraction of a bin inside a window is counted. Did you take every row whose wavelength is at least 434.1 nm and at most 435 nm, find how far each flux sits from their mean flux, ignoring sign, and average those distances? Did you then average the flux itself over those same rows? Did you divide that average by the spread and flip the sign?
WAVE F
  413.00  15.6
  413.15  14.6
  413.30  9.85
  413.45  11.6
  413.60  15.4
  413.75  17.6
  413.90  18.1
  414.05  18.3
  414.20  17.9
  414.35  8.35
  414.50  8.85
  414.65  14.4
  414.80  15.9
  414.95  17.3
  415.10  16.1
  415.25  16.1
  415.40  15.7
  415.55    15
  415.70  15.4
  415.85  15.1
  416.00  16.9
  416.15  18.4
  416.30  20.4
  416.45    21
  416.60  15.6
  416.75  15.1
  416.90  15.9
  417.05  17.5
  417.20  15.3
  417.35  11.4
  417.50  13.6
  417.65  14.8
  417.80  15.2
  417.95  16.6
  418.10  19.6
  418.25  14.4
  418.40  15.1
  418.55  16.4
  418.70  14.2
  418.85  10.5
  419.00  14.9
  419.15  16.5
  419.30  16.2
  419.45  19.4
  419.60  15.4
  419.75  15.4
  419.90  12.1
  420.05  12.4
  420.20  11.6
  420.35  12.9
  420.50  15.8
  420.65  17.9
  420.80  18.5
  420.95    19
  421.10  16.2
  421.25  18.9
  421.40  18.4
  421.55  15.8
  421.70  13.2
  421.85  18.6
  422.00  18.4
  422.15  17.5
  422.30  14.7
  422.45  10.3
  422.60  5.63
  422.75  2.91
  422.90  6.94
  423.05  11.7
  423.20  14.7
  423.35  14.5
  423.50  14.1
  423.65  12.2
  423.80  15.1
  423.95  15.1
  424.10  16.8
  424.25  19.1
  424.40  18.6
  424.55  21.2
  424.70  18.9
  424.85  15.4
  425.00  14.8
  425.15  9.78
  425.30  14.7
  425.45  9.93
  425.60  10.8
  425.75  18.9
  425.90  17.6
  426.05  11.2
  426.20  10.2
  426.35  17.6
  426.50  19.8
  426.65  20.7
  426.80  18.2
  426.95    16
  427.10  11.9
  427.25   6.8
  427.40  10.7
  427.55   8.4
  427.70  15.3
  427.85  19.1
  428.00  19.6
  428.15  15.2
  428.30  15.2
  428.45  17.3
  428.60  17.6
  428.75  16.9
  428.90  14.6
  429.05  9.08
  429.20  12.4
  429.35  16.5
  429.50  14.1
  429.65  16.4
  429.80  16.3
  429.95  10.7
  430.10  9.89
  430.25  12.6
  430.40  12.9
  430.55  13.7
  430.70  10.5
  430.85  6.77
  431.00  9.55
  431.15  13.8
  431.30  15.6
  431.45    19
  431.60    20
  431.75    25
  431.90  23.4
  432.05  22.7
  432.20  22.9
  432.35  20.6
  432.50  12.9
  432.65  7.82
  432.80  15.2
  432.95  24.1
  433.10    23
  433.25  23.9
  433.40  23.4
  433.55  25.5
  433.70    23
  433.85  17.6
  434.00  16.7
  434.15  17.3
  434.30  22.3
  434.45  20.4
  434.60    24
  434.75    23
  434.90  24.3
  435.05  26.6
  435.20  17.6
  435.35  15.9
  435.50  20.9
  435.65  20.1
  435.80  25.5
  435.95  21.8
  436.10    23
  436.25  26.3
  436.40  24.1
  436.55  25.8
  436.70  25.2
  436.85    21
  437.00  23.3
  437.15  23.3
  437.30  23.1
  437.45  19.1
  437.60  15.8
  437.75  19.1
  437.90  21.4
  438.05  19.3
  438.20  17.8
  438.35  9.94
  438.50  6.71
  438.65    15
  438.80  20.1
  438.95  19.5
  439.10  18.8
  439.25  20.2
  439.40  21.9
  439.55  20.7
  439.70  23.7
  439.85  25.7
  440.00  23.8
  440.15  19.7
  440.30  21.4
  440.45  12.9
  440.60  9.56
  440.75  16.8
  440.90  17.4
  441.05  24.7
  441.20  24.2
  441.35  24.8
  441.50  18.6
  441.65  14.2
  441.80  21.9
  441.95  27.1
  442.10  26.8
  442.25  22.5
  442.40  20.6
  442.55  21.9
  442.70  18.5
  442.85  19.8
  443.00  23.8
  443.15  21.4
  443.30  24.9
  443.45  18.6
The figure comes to -11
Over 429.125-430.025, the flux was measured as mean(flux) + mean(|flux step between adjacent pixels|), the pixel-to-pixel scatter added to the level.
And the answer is 17.3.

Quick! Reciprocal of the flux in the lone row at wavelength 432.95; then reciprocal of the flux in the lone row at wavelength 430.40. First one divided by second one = 0.5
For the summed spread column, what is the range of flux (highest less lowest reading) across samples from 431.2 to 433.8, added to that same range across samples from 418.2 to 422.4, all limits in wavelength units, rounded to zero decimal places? 27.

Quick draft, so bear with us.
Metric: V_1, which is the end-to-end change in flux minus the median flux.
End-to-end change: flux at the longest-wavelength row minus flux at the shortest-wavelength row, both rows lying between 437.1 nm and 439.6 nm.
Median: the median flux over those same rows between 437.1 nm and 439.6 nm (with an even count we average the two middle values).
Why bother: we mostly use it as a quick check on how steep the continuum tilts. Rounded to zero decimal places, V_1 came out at -22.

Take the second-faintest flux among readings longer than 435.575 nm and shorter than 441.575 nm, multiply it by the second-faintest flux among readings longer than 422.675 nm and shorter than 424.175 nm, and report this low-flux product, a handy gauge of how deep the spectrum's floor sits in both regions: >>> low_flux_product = 66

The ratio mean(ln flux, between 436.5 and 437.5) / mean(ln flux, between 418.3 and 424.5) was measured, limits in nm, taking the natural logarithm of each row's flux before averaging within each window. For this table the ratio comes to 1.185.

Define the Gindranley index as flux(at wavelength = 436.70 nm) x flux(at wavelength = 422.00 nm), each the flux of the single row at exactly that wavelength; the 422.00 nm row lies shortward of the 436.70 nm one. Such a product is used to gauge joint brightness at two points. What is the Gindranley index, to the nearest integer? 464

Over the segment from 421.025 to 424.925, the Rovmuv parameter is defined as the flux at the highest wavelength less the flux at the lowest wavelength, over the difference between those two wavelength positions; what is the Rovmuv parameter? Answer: -0.2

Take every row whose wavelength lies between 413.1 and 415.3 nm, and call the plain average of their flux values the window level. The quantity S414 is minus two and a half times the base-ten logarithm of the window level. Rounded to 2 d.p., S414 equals -2.92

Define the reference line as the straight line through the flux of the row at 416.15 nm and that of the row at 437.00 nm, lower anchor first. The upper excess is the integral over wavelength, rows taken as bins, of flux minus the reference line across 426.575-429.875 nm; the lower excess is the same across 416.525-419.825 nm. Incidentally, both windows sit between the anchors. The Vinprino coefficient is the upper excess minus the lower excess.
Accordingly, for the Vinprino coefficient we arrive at -9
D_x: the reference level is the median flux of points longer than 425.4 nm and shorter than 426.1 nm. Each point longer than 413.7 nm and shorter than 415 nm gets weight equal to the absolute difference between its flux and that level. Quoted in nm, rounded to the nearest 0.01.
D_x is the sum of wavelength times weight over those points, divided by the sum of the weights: 414.29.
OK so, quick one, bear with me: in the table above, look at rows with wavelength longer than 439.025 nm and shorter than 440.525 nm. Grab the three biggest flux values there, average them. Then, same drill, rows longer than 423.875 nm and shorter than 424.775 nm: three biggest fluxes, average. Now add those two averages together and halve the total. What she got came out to 22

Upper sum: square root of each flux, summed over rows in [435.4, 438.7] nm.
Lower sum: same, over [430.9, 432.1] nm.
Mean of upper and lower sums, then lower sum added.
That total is 100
